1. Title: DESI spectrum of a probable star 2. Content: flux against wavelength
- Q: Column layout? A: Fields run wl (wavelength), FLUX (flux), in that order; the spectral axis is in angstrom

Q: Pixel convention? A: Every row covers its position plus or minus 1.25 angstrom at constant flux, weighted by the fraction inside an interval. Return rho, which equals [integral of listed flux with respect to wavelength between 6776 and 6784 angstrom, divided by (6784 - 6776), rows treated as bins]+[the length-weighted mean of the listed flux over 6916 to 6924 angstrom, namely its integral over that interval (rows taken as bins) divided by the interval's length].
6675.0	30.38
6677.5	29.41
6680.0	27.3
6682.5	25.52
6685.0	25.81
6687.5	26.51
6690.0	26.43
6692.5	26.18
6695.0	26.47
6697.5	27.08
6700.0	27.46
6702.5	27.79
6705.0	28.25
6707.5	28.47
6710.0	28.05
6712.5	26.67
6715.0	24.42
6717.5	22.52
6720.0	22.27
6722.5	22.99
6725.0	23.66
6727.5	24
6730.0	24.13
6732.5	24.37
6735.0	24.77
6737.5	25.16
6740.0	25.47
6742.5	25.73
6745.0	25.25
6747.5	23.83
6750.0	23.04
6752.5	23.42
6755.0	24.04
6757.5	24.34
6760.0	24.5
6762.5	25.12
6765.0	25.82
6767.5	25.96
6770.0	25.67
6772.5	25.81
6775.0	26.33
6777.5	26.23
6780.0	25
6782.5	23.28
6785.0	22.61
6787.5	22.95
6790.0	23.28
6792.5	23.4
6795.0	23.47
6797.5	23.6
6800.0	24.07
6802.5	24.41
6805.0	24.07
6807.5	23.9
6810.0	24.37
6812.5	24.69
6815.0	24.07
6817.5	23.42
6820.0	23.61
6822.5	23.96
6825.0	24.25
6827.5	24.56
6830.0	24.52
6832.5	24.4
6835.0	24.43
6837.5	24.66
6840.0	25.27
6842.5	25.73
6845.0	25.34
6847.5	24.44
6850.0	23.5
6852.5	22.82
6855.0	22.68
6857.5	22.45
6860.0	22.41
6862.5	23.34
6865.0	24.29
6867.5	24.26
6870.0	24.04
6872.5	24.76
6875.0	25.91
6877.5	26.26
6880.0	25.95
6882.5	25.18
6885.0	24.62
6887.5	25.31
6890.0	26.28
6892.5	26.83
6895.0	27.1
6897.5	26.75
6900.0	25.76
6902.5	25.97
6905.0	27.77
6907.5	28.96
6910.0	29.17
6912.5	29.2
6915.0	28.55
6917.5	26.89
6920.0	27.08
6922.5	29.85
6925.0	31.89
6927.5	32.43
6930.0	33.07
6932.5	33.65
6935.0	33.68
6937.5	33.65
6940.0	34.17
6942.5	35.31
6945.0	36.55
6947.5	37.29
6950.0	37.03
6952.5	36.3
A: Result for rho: 52.9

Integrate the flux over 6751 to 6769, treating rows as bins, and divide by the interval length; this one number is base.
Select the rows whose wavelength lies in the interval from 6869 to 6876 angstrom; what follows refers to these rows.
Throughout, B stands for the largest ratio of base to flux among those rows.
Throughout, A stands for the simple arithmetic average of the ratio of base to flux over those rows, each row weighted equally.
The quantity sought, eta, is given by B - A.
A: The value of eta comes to 0.035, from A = 0.99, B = 1.03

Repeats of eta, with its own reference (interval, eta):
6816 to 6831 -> 0.027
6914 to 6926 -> 0.059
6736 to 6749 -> 0.051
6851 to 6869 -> 0.035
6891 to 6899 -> 0.005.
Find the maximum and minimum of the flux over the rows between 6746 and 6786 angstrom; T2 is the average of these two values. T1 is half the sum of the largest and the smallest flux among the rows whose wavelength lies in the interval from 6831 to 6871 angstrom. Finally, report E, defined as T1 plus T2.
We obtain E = 48.5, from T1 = 24.1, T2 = 24.5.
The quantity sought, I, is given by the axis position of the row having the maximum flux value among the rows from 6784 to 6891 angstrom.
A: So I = 6890.0 angstrom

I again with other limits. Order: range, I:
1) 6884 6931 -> 6930.0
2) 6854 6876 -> 6875.0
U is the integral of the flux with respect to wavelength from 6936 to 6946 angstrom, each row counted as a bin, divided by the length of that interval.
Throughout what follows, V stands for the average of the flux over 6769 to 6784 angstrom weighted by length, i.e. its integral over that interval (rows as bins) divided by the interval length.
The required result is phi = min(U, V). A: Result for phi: 25.3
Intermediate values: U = 35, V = 25.3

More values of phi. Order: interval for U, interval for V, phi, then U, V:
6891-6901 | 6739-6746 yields 25.5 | 27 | 25.5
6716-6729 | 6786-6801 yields 23.1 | 23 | 23.4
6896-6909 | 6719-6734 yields 23.6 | 27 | 23.6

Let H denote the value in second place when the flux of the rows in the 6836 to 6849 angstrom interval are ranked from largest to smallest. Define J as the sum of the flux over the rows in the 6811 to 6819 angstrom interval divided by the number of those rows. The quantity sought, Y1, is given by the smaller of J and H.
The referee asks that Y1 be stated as 24.1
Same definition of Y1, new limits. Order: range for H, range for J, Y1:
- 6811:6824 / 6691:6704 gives 24.1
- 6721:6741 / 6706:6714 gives 25.2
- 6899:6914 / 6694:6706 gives 27.4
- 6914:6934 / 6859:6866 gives 23.3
